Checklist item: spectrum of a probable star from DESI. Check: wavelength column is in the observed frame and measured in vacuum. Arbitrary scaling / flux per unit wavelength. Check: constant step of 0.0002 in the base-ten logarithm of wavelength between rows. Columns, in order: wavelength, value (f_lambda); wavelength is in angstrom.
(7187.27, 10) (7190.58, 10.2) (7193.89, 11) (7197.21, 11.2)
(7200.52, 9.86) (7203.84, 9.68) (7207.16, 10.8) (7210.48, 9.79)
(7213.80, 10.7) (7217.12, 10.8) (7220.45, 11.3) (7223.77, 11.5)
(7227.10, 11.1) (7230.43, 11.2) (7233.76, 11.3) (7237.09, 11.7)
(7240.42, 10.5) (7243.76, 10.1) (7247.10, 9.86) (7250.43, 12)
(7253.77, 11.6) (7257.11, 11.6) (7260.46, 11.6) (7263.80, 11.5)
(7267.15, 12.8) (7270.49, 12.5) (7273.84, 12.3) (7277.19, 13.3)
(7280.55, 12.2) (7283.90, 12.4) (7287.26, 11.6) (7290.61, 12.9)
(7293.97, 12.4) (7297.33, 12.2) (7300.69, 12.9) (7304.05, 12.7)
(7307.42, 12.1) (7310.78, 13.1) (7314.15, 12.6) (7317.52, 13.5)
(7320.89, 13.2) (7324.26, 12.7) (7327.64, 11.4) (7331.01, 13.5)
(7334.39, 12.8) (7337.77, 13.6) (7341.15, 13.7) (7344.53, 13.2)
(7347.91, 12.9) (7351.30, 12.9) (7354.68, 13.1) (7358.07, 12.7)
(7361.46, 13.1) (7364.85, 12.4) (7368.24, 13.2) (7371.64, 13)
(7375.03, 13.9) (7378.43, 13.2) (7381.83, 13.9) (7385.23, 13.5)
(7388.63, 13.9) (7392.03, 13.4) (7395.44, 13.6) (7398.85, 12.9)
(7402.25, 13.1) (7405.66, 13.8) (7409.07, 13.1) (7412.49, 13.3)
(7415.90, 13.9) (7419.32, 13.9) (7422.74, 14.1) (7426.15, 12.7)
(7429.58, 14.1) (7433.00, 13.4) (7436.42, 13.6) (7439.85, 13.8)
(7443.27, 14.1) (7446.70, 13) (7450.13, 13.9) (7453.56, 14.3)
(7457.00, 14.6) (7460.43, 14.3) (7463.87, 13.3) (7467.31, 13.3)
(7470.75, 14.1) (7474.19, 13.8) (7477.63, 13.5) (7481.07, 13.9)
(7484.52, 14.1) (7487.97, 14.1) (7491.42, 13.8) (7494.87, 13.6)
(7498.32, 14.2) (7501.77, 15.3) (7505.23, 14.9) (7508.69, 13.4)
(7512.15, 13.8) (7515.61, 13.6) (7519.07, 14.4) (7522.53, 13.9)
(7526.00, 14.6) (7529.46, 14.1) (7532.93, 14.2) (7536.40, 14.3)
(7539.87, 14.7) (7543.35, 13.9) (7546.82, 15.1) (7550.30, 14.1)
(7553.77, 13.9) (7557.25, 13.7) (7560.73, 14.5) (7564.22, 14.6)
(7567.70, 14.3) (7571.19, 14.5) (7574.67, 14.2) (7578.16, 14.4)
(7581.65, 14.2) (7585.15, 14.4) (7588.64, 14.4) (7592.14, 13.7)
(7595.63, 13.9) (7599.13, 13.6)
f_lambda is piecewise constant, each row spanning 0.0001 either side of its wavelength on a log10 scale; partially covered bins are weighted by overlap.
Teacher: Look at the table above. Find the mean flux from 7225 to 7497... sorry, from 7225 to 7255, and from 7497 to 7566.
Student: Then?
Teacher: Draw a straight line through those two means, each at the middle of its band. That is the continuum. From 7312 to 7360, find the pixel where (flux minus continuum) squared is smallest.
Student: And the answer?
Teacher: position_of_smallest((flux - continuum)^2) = 7358.07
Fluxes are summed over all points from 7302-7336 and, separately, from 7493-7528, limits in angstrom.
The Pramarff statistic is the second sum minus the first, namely 14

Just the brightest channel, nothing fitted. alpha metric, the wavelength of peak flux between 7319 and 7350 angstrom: 7341.15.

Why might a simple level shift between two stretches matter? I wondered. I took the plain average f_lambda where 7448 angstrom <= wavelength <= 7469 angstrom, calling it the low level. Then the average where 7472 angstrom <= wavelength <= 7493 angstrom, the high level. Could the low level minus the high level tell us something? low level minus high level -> 0.1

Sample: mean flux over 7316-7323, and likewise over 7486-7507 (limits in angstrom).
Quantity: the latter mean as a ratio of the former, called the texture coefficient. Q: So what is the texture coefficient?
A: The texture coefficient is 1.07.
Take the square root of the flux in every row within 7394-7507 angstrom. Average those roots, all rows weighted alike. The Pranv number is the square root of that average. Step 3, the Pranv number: 1.93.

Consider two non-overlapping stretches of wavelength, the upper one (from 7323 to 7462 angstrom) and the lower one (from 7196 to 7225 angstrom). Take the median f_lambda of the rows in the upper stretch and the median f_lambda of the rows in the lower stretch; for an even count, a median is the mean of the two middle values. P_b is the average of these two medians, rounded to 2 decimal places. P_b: 12.10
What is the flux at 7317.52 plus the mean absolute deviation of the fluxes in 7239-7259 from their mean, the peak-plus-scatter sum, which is 14.29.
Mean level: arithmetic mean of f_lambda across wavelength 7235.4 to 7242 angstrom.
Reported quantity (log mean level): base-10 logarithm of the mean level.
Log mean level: 1.05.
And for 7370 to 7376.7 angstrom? 1.13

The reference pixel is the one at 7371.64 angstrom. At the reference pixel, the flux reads 13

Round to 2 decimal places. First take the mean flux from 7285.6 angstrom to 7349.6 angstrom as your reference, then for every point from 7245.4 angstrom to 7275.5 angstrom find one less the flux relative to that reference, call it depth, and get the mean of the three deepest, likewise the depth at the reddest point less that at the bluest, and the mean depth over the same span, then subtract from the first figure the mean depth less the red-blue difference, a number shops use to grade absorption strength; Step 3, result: -0.13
